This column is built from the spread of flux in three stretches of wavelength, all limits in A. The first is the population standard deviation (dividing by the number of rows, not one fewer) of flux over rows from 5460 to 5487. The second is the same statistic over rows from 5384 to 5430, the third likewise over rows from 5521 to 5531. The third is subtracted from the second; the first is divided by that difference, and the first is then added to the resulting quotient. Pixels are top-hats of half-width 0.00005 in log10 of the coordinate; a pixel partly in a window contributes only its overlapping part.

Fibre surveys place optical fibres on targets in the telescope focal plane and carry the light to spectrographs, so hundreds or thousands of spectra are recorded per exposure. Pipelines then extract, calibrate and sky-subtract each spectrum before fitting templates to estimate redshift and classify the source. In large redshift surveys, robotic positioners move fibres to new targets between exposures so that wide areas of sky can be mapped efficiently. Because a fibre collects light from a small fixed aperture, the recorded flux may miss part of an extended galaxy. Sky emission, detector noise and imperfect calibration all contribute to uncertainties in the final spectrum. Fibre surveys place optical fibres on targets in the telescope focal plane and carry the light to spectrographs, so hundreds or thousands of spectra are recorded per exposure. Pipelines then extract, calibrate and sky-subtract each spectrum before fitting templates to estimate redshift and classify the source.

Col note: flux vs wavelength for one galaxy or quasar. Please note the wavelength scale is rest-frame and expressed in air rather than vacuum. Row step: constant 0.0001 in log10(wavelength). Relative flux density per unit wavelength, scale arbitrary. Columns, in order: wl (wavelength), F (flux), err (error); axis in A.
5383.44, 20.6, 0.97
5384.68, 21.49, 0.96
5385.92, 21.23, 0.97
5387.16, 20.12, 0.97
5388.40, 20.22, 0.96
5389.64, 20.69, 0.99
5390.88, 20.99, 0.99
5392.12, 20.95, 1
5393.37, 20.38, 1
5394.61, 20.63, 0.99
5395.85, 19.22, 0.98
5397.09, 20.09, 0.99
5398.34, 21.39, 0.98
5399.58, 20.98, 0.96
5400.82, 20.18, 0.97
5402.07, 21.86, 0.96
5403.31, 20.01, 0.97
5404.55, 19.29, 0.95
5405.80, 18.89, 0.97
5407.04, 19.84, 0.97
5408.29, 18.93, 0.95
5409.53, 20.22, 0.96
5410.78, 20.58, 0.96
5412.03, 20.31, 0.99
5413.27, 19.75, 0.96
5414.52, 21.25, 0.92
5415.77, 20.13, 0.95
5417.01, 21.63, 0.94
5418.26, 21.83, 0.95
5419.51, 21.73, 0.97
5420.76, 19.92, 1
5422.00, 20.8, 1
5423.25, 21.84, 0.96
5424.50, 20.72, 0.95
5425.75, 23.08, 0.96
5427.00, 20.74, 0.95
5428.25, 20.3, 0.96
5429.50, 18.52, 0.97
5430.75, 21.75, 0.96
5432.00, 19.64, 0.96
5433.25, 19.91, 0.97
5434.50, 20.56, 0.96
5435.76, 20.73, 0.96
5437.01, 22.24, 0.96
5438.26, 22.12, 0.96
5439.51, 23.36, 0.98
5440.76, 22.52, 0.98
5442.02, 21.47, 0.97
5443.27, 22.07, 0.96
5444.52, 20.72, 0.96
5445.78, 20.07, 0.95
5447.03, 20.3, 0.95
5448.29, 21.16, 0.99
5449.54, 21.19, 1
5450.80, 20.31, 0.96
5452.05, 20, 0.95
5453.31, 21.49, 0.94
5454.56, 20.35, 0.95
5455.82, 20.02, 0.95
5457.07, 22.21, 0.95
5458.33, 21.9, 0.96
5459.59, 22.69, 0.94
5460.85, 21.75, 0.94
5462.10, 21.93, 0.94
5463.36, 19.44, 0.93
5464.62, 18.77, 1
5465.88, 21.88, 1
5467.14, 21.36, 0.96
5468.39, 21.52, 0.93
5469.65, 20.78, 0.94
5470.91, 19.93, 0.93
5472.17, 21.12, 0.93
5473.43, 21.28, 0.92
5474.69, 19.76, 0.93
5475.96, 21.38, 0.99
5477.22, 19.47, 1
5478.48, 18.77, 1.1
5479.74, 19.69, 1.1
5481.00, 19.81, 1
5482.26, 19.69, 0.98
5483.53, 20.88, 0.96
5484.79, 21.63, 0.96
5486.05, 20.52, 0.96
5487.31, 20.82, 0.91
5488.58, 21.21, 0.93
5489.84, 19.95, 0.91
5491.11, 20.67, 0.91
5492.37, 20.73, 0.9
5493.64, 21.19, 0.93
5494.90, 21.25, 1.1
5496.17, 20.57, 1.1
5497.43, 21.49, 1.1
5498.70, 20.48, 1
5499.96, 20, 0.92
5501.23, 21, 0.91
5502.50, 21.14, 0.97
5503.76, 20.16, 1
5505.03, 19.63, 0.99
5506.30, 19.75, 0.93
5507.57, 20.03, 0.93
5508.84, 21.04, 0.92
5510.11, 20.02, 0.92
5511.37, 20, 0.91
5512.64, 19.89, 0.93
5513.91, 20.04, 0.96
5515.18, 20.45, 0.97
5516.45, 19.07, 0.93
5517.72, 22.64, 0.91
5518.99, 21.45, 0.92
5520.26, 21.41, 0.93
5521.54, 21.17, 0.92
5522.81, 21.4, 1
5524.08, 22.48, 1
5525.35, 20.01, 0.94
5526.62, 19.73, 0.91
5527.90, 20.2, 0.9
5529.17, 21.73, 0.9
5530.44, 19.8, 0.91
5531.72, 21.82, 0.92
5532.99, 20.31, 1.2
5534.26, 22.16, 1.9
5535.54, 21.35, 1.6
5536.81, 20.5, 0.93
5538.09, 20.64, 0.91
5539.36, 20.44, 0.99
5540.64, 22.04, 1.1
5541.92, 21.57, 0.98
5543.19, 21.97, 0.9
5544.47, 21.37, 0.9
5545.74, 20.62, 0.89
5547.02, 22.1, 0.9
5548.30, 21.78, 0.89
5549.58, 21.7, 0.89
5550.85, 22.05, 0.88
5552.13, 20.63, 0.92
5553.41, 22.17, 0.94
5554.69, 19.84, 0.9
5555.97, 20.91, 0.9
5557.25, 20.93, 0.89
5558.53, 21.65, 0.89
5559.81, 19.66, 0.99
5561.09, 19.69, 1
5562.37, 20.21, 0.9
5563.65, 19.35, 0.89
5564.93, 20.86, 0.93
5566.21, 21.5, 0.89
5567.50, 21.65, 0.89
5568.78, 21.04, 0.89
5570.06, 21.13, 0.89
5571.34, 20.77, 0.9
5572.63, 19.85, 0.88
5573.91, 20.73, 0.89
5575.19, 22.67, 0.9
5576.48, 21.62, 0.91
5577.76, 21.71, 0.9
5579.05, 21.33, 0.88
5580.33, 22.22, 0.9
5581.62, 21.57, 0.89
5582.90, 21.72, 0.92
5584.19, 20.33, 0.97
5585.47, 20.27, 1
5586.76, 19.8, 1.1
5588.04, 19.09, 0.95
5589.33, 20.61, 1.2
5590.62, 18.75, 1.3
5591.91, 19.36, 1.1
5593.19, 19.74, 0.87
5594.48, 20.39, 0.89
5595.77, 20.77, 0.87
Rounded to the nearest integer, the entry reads -83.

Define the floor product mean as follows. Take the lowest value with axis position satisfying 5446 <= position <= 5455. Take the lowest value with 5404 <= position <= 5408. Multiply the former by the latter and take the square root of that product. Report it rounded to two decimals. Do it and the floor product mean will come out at 19.44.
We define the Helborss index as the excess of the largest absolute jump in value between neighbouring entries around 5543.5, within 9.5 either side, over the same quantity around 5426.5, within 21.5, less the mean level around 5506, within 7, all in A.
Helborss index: -21.9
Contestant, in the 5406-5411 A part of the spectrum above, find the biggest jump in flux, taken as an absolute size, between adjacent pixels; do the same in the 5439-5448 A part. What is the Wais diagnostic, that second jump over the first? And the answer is 1.05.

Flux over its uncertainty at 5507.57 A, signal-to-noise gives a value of 21.5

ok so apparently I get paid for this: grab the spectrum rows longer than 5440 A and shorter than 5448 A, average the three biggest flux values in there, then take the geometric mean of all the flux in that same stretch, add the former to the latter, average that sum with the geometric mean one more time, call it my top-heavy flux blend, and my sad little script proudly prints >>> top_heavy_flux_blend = 32.2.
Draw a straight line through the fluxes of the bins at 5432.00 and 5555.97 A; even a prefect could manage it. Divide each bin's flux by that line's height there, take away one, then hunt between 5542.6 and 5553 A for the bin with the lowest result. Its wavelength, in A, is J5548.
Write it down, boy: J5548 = 5552.13 A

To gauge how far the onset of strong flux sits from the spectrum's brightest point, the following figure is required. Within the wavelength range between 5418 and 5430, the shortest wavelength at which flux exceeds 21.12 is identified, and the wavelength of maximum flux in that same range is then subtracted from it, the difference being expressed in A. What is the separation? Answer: -7.5 A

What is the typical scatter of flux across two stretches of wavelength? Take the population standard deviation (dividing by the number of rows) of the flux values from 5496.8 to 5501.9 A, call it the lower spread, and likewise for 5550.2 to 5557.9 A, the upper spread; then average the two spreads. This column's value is 0.68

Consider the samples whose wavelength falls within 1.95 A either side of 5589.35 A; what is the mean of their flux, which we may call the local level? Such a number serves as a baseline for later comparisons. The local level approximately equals 19.5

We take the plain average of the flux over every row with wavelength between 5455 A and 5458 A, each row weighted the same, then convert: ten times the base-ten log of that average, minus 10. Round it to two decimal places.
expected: 3.25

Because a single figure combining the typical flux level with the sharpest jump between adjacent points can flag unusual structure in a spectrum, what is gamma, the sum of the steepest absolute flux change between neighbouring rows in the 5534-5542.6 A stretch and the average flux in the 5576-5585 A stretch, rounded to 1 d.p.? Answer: 23.1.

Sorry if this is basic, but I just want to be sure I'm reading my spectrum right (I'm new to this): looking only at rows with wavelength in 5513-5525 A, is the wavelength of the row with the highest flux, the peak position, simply 5517.72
